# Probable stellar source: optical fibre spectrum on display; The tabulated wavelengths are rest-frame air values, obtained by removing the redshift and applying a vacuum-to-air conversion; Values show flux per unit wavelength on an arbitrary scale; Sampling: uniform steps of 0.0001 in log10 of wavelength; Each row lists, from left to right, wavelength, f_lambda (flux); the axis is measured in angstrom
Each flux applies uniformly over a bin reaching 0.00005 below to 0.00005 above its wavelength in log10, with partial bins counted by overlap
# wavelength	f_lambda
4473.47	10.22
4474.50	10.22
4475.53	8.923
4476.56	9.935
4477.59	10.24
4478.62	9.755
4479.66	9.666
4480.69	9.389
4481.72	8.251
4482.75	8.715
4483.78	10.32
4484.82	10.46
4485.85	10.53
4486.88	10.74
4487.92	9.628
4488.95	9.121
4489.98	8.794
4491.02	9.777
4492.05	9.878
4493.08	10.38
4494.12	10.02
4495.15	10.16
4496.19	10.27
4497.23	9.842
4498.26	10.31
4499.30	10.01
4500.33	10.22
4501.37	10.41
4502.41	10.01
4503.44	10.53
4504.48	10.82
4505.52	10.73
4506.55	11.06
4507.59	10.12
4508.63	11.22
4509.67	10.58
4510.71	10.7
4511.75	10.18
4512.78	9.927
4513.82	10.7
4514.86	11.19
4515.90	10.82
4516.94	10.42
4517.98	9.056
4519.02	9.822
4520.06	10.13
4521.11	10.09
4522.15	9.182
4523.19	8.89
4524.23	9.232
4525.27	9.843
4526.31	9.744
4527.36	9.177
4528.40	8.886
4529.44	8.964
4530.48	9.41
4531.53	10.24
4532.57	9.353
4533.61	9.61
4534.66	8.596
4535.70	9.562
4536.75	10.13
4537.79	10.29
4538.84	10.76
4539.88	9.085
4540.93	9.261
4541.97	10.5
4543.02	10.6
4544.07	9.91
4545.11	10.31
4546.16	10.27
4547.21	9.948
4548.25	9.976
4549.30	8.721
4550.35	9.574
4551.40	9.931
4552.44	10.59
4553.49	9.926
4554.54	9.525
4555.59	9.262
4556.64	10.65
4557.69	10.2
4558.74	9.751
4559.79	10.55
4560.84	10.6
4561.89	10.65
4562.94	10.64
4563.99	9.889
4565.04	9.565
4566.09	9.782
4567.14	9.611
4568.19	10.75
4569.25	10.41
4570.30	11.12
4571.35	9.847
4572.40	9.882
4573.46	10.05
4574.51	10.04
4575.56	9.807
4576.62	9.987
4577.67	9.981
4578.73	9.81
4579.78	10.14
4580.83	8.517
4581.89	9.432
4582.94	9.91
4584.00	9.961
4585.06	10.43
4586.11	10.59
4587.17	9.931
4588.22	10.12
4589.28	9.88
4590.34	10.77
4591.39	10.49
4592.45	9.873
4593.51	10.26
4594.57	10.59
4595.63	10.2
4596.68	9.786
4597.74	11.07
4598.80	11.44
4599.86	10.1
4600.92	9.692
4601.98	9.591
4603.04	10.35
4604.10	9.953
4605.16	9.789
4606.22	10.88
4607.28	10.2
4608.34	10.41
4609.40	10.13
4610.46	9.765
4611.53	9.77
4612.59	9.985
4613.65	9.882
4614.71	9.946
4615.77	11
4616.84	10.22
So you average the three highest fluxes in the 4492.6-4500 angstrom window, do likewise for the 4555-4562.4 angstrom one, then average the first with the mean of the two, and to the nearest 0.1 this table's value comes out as 10.4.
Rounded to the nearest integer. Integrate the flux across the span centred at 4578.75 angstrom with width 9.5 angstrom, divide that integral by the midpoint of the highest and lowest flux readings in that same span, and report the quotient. 10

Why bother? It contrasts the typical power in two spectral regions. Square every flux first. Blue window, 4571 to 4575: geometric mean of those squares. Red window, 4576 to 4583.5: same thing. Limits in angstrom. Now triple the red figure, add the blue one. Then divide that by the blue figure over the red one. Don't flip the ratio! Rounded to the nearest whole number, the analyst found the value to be 358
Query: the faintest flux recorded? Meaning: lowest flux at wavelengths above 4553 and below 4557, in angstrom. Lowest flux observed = 9.262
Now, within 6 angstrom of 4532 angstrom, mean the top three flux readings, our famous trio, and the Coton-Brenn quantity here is 10.2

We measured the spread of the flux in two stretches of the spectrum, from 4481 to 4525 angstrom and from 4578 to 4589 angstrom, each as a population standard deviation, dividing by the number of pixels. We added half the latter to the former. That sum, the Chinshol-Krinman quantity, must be 1.0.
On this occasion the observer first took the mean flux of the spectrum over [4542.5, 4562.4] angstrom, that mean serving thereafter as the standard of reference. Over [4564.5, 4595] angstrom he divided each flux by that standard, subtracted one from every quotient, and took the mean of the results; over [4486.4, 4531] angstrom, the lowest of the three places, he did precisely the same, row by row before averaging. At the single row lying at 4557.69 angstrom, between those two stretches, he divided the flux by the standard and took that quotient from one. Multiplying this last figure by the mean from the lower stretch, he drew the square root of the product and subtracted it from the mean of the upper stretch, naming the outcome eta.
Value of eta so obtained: -0.006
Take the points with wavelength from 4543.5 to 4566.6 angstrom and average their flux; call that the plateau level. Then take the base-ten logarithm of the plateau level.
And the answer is 1.00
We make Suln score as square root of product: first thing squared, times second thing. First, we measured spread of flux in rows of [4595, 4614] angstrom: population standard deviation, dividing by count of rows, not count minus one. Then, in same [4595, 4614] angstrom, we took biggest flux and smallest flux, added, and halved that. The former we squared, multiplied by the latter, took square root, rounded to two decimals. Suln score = 1.60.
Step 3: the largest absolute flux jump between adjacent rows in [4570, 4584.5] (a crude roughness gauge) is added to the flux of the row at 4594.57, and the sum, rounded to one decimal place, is 12.2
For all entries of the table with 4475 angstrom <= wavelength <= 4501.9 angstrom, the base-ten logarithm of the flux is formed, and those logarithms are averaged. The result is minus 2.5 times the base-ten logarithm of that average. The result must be 0.009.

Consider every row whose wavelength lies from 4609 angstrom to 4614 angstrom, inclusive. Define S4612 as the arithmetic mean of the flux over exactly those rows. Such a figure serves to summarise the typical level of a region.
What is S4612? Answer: 9.9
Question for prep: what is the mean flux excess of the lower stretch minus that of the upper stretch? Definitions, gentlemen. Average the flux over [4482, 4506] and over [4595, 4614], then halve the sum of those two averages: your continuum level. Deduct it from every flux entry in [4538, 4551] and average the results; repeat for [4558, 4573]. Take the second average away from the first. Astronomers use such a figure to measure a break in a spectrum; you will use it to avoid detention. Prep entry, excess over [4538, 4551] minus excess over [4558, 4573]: -0.3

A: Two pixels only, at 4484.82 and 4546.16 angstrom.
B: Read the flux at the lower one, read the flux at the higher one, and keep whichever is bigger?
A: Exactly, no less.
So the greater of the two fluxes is 10.5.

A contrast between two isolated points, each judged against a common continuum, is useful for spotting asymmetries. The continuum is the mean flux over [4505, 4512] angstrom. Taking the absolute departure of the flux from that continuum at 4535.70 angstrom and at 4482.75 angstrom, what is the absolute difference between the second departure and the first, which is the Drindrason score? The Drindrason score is 0.85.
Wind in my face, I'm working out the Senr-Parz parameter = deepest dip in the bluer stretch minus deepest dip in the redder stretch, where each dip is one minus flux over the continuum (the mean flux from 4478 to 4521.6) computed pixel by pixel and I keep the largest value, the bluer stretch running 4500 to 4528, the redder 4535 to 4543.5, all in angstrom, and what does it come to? 0.019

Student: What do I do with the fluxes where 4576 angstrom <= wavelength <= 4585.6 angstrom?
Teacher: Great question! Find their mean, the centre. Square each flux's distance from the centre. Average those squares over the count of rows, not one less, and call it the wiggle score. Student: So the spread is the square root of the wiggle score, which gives 0.52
